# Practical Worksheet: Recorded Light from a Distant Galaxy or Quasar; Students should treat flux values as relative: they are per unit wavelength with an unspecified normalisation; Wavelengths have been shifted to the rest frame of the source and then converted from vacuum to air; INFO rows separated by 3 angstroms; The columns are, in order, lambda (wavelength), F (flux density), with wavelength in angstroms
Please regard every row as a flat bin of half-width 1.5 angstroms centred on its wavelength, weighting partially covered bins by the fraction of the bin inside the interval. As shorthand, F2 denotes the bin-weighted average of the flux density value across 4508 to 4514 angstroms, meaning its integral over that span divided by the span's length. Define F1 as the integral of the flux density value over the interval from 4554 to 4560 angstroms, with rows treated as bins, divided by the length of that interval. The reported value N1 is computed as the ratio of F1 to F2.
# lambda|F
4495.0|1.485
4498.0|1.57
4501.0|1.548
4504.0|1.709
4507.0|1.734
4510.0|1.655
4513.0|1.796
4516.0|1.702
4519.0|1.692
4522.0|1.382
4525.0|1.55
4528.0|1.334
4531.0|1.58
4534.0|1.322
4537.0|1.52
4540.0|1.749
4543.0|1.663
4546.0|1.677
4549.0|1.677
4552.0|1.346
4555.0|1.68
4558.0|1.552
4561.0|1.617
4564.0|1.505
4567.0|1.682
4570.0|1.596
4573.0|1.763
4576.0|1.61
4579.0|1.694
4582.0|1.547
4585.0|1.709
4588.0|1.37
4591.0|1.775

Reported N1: 0.94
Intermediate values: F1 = 1.61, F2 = 1.72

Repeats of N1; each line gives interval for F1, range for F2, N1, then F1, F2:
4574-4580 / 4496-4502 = 1.07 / 1.66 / 1.55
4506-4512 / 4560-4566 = 1.09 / 1.70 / 1.57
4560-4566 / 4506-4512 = 0.92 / 1.57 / 1.70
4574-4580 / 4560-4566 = 1.06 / 1.66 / 1.57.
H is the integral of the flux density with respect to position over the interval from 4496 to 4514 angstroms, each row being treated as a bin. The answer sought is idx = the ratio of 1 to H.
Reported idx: 0.0335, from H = 30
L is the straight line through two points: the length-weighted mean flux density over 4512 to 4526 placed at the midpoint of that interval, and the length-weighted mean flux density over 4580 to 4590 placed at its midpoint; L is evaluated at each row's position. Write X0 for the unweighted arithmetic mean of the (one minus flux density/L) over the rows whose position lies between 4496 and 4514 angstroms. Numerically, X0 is -0.02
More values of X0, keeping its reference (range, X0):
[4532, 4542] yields 0.05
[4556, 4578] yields -0.03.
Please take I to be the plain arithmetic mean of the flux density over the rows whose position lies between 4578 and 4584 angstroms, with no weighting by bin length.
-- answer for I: 1.62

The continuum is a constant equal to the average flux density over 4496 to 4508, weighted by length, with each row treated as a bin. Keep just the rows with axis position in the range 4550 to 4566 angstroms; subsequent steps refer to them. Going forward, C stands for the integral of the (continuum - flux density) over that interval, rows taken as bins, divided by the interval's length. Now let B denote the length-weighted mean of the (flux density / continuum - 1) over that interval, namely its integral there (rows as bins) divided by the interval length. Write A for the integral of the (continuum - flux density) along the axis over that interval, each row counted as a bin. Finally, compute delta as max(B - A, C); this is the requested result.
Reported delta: 0.08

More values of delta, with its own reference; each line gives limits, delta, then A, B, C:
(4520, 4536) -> 0.19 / 3.0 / -0.11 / 0.19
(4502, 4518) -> 1.38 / -1.3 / 0.05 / -0.08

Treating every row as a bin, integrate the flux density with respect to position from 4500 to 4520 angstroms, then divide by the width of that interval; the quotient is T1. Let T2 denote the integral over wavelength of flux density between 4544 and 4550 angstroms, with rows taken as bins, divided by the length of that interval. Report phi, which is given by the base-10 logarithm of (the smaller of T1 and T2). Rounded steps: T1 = 1.69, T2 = 1.68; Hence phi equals 0.224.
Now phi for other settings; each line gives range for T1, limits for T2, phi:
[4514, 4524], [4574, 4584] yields 0.204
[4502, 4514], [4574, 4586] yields 0.215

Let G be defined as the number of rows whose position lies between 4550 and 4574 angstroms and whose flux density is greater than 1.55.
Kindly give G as 6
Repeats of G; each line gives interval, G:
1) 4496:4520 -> 7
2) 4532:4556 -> 5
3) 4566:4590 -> 6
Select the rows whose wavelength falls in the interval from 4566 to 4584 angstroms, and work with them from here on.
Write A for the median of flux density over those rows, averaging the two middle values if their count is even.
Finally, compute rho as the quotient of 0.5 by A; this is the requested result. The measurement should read 0.304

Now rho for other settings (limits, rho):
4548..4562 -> 0.309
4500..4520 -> 0.294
